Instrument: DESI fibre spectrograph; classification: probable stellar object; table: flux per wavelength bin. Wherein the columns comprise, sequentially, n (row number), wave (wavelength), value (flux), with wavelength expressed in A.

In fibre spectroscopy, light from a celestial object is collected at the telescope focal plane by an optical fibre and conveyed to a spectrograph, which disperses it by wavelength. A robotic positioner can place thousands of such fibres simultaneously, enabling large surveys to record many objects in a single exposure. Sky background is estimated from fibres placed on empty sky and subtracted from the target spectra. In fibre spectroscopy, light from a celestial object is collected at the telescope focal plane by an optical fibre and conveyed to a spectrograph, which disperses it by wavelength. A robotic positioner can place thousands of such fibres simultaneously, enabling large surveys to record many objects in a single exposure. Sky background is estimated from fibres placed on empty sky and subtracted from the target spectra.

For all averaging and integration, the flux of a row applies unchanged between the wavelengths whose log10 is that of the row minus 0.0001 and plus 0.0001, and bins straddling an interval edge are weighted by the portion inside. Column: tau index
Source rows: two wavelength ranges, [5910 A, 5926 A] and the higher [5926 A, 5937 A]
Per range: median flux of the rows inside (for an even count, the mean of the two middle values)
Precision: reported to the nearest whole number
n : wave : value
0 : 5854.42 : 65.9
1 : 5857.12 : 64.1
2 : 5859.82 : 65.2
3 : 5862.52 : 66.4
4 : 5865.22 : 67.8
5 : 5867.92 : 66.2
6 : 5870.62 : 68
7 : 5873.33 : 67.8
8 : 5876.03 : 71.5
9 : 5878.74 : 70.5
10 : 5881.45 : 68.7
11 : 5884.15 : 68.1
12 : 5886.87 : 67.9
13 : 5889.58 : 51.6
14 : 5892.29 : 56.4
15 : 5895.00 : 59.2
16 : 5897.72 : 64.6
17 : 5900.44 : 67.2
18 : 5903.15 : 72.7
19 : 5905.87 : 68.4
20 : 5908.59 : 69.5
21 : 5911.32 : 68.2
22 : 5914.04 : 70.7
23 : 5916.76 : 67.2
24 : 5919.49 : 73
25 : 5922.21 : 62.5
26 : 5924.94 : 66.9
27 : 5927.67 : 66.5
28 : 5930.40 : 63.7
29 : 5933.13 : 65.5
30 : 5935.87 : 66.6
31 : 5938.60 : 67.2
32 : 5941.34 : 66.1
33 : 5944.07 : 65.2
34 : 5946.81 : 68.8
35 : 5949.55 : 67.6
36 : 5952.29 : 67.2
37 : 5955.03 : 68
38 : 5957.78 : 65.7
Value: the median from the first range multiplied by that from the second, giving 4468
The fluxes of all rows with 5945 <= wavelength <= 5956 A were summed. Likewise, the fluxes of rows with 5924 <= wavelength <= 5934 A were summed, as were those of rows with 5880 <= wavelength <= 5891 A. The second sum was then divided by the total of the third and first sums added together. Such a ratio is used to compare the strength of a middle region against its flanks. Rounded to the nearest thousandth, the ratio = 0.497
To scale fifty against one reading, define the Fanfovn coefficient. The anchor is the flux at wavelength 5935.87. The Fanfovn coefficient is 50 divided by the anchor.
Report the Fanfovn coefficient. 0.751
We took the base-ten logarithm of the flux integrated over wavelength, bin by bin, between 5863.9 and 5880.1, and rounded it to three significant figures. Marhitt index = 3.05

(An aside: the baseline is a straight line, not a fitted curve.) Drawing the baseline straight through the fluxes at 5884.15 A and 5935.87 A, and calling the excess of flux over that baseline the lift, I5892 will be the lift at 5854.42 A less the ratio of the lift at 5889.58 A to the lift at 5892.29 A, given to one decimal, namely -4.5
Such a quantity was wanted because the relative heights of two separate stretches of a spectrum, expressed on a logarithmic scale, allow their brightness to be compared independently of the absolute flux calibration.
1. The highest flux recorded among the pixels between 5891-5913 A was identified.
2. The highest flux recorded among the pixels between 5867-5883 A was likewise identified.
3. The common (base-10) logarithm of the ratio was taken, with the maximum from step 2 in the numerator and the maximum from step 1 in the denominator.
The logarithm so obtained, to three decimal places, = -0.007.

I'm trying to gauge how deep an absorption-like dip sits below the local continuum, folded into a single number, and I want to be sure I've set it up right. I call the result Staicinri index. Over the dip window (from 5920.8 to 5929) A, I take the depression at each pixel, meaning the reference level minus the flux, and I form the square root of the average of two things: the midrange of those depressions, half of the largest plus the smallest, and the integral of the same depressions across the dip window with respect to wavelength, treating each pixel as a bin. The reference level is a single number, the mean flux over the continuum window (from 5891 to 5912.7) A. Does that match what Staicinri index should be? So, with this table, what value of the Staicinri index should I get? 1.6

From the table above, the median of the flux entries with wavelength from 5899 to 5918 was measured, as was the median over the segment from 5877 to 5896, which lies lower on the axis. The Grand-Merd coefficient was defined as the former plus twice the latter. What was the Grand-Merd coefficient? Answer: 204.2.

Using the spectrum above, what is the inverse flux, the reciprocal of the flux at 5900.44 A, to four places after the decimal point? 0.0149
